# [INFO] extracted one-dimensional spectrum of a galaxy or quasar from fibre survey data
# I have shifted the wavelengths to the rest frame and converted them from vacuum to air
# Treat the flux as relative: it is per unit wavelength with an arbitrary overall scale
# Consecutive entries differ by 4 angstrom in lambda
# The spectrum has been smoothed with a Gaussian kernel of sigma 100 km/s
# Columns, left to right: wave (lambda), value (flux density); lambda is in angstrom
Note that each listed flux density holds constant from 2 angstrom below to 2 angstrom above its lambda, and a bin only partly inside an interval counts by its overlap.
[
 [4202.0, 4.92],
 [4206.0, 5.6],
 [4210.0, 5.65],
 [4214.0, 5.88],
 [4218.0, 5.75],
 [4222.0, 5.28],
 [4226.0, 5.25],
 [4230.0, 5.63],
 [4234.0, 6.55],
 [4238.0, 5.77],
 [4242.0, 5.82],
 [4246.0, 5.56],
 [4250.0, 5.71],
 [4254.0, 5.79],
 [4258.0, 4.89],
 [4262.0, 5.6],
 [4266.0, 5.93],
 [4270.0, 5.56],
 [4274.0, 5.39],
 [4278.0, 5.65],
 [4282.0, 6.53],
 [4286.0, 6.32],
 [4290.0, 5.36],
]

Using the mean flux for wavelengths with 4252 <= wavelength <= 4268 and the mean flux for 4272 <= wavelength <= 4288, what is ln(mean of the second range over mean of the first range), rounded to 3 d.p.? 0.073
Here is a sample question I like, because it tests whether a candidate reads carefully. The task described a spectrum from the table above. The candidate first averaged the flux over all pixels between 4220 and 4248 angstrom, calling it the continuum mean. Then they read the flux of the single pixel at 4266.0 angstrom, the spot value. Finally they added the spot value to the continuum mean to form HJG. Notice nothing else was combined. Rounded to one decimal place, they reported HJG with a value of 11.6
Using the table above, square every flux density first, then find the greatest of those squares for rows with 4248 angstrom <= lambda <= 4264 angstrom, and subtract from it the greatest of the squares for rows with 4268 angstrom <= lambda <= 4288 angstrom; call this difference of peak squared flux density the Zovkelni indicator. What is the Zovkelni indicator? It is -9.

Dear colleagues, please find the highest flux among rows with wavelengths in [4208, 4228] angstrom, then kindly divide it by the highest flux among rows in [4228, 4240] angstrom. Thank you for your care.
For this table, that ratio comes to 0.90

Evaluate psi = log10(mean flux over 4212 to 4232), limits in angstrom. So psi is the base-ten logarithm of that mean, 0.745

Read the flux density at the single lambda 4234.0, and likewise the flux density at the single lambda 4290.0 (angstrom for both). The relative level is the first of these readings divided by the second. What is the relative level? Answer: 1.22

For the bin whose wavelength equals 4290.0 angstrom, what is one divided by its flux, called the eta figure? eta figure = 0.187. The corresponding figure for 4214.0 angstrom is 0.170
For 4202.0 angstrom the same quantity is 0.203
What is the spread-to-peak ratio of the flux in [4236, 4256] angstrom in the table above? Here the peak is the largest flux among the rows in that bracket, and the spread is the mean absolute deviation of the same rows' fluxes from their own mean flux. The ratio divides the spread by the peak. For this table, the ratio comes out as 0.013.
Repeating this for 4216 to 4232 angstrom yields 0.037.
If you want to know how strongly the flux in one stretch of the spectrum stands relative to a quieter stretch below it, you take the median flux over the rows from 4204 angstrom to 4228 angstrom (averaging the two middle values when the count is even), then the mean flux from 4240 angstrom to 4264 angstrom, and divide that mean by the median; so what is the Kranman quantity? 0.99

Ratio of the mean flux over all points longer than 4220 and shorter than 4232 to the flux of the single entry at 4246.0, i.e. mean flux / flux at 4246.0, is 0.97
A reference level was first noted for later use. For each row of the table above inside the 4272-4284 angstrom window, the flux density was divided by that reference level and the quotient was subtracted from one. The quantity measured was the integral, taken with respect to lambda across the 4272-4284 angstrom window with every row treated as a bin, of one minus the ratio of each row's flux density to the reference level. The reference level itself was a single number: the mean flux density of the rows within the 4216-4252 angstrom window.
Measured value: -0.33 angstrom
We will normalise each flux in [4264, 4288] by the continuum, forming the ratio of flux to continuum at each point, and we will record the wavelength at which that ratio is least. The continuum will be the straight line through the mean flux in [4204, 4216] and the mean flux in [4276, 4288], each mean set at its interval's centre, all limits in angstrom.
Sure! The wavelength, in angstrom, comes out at 4274.0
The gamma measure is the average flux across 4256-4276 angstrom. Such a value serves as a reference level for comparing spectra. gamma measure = 5.47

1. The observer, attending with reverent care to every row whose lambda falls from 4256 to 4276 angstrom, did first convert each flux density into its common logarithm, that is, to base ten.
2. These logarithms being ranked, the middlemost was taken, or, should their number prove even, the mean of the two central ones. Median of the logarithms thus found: 0.745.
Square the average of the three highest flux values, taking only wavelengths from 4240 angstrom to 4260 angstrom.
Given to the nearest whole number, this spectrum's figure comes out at 33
